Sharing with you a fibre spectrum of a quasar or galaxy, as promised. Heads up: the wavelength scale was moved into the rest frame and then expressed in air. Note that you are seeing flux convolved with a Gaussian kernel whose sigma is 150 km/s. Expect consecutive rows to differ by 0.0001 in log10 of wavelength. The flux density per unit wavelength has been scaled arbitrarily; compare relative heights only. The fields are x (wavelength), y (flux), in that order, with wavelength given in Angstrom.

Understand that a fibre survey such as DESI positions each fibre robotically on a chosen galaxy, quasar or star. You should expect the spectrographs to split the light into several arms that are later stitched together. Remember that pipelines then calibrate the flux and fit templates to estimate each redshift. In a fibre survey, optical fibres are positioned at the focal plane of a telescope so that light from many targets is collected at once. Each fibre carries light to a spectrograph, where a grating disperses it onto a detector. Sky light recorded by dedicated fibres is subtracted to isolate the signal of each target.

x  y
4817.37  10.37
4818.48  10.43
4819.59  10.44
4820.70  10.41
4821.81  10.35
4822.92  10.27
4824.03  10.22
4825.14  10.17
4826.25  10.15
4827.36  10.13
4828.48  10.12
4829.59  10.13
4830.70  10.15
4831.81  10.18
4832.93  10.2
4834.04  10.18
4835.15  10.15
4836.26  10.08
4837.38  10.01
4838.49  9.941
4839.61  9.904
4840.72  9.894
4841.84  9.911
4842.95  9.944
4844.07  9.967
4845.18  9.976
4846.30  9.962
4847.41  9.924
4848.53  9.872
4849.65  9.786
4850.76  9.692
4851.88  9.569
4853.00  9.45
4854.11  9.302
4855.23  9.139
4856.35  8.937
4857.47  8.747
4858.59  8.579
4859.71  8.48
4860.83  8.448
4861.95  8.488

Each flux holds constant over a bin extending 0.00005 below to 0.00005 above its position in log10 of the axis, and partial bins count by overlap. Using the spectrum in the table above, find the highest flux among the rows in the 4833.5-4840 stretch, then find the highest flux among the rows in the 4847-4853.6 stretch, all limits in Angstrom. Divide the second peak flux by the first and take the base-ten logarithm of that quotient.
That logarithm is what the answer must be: -0.011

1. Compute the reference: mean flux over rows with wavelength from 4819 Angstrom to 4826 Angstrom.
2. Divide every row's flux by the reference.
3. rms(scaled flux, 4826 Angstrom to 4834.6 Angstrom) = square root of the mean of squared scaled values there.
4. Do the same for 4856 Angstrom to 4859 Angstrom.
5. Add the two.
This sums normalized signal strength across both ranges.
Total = 1.83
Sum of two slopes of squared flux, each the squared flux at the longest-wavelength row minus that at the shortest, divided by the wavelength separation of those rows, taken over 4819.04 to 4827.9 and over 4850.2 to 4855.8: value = -3.15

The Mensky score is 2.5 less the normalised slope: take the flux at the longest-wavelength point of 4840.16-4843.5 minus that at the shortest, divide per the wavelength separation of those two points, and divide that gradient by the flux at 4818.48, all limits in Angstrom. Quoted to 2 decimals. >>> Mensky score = 2.50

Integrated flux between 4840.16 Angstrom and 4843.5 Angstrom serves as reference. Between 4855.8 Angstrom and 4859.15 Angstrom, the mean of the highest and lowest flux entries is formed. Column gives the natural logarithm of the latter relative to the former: -1.33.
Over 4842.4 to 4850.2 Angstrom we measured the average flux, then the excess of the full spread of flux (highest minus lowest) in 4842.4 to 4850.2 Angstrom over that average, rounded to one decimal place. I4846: -9.7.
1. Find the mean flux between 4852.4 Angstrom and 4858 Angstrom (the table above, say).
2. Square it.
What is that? 83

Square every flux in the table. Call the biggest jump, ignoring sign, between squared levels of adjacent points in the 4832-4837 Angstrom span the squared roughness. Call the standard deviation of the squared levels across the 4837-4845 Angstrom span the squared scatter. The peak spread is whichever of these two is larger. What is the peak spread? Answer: 1.4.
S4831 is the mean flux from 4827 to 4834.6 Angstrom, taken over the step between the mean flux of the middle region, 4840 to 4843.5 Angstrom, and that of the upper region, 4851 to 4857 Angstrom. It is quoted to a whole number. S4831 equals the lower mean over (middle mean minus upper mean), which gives 16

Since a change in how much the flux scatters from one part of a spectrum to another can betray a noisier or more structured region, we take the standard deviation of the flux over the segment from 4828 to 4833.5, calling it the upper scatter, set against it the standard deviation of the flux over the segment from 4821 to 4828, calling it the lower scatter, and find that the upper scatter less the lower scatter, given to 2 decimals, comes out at -0.05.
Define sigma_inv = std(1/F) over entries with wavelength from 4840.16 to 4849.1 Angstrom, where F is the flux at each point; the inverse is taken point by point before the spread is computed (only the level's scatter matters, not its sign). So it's 0.0004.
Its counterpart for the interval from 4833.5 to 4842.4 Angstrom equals 0.0011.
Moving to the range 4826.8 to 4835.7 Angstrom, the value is 0.0003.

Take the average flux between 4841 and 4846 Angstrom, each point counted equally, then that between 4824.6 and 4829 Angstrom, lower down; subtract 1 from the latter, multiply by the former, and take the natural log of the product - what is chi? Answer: 4.51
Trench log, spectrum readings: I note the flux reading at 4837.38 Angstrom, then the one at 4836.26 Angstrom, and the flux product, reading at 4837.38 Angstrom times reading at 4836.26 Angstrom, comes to 101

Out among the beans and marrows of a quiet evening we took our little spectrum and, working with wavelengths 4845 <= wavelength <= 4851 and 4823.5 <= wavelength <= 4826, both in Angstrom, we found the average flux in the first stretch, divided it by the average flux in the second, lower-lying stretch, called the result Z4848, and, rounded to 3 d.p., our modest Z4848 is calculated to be 0.968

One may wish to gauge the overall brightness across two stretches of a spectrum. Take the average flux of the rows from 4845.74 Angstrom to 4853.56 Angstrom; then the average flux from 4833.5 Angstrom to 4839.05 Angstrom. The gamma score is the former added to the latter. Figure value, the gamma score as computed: 19.8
